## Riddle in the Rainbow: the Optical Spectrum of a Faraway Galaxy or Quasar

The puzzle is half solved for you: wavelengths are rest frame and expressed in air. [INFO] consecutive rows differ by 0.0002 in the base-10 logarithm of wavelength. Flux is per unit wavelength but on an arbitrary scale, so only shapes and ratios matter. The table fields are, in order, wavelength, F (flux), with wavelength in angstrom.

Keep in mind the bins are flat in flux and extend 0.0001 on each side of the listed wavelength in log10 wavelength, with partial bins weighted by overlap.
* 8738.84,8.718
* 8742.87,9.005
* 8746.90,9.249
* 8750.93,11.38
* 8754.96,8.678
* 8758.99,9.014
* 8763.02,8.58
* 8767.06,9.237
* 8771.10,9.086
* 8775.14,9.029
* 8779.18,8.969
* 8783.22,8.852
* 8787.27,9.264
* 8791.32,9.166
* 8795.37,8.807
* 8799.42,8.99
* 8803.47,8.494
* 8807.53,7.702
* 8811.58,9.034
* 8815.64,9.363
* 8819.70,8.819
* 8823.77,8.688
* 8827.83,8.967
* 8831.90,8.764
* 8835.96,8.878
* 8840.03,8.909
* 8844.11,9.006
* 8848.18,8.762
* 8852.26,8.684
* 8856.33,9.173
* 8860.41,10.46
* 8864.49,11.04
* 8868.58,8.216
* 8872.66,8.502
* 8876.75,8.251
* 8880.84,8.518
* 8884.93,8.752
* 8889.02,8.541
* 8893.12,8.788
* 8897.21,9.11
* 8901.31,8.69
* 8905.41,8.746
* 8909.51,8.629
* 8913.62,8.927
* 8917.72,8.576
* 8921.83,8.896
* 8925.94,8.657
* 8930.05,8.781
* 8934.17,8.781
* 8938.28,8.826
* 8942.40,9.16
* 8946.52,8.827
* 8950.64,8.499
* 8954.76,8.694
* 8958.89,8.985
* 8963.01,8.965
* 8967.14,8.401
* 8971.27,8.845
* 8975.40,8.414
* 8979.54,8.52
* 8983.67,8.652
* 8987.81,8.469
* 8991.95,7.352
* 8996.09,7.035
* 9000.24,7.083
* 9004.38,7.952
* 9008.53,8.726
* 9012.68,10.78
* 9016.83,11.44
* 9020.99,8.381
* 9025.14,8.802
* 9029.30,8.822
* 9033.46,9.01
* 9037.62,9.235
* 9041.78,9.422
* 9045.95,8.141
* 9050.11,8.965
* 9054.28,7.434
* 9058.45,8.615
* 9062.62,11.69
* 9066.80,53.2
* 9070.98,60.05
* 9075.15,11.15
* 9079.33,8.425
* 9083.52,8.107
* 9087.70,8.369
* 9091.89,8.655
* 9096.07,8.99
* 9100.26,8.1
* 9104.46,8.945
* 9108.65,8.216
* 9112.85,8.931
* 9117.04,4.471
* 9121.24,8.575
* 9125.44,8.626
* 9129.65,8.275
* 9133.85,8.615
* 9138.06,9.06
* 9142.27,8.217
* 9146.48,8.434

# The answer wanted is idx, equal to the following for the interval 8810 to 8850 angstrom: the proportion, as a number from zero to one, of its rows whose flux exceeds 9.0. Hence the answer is 0.30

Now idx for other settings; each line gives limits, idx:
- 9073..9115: 0.10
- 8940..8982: 0.10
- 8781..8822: 0.40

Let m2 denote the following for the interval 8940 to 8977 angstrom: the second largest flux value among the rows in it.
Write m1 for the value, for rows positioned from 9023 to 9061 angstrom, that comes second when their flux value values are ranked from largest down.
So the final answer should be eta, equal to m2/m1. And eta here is 0.97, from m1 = 9.235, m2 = 8.985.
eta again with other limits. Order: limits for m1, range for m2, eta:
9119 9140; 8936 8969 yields 1.04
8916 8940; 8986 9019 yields 1.22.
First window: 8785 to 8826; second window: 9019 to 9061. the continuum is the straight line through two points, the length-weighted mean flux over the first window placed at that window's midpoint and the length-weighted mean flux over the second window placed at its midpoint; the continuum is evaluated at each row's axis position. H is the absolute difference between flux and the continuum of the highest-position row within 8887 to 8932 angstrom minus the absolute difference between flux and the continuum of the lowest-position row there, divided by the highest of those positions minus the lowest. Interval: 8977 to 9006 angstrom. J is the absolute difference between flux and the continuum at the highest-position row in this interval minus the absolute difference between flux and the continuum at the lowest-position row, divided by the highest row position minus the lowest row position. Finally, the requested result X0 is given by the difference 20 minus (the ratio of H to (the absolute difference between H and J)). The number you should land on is 20.2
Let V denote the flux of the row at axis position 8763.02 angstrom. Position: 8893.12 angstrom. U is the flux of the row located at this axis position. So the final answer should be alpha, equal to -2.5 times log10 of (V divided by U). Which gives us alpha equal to 0.03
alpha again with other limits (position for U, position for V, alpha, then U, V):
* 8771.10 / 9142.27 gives 0.11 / 9.086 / 8.217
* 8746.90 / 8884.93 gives 0.06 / 9.249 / 8.752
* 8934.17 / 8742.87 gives -0.03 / 8.781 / 9.005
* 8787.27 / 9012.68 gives -0.16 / 9.264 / 10.78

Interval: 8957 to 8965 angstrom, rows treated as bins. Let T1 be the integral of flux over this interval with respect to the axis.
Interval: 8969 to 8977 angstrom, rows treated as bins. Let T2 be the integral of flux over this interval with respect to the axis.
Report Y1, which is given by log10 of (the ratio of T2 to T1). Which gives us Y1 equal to -0.017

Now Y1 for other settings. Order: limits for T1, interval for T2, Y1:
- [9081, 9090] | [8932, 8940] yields -0.023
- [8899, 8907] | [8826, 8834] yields 0.007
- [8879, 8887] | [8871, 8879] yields -0.014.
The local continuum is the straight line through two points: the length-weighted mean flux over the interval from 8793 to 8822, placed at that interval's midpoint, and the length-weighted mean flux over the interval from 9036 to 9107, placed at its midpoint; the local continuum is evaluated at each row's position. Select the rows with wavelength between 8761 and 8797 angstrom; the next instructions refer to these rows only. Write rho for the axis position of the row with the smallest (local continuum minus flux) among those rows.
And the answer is 8767.06 angstrom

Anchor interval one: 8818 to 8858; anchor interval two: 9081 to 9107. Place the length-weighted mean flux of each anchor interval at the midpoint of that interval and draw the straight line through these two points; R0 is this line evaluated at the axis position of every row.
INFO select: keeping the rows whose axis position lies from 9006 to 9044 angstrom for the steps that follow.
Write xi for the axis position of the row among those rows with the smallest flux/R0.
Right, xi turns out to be 9020.99 angstrom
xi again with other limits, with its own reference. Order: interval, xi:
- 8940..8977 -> 8967.14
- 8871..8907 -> 8876.75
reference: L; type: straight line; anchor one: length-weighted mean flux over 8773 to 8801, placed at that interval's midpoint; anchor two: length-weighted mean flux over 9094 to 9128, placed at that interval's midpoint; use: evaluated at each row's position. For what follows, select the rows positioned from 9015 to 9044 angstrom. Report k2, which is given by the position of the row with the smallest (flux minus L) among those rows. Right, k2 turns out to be 9020.99 angstrom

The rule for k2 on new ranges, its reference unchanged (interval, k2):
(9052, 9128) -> 9117.04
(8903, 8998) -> 8996.09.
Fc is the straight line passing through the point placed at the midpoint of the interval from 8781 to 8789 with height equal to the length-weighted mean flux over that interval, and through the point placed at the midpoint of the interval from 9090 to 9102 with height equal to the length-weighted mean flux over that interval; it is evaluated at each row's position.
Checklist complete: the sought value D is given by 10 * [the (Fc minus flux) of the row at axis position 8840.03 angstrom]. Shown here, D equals 0.6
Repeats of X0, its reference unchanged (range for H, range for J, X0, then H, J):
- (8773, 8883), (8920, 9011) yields 19.6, 0.0009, -0.0013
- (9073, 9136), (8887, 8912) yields 21.1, -0.0407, -0.0048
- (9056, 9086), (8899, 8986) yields 19.0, 0.0198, 0.0000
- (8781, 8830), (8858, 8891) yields 19.9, 0.0031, -0.0491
